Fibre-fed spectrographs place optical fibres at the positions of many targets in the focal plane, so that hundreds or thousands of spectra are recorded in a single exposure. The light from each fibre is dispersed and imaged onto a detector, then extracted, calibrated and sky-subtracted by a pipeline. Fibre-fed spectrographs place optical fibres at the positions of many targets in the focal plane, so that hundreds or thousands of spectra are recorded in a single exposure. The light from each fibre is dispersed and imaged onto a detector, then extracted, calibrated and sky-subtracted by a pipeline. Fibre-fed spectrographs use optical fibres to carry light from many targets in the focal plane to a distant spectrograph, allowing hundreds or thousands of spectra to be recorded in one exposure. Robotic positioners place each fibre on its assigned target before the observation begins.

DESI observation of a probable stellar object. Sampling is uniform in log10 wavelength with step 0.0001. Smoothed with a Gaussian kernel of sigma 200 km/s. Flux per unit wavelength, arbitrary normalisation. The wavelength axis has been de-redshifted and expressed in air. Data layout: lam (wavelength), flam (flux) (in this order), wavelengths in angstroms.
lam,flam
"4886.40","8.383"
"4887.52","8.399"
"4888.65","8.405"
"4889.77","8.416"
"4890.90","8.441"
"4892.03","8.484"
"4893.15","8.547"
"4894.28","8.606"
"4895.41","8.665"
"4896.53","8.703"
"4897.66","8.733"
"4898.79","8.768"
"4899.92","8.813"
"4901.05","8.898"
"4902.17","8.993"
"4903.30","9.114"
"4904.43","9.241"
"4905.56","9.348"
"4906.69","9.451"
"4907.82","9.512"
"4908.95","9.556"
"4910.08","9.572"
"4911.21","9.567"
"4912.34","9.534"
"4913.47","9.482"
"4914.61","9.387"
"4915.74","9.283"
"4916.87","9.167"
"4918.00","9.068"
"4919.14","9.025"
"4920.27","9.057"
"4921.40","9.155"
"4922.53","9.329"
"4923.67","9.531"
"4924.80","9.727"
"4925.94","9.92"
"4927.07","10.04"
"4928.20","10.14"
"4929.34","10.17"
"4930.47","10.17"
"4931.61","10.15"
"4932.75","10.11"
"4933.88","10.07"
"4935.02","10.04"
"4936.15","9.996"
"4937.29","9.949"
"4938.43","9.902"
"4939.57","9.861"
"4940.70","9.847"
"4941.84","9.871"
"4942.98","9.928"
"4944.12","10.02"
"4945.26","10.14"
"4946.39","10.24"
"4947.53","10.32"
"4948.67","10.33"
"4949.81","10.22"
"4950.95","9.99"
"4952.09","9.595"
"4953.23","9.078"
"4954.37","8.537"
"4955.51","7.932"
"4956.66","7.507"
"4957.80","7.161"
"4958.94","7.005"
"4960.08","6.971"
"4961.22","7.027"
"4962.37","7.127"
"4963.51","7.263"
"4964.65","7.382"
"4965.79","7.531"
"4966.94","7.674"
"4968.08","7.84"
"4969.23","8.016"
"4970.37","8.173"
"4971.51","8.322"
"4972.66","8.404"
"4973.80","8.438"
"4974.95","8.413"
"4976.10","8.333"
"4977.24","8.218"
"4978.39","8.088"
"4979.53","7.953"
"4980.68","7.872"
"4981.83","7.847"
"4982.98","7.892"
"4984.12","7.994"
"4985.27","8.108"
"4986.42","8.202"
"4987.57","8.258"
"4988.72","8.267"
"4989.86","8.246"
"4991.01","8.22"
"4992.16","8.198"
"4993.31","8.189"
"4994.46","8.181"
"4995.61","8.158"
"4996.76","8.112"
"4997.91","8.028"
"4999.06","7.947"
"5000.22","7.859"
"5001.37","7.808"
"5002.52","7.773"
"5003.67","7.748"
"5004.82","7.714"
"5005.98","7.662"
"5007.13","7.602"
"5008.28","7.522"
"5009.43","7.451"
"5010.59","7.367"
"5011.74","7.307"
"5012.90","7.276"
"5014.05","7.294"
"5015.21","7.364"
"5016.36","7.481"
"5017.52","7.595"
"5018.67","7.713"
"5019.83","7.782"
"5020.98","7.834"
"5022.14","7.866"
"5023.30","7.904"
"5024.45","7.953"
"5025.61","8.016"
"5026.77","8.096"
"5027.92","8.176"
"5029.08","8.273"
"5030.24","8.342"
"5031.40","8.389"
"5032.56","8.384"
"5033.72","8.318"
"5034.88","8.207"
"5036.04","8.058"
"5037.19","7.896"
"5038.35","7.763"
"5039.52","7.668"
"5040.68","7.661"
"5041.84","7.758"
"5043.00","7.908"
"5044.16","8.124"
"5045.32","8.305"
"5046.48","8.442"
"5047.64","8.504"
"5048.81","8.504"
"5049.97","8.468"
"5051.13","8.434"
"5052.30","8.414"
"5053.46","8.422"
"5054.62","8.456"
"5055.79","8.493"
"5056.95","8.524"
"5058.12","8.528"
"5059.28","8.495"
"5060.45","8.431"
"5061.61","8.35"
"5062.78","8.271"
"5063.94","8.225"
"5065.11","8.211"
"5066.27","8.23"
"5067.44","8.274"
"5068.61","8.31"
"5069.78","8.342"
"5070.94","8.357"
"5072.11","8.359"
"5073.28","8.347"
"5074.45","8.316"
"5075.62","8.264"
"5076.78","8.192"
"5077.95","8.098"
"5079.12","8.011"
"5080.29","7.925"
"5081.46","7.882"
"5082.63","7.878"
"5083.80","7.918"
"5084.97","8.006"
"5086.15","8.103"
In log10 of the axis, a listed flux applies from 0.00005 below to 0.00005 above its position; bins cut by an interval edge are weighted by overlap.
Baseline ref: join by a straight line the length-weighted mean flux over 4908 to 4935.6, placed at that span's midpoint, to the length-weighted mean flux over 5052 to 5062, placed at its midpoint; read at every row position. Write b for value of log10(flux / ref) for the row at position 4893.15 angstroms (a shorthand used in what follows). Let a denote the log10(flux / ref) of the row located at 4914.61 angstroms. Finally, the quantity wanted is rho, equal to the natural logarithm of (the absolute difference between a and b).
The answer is -3.0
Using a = -0.014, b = -0.06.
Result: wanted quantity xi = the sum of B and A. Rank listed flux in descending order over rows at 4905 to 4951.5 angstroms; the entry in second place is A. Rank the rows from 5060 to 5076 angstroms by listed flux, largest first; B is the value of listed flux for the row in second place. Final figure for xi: 18.7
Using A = 10.32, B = 8.359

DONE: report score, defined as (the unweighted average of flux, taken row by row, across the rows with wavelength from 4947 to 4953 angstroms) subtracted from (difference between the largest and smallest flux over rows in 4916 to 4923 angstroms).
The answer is -9.8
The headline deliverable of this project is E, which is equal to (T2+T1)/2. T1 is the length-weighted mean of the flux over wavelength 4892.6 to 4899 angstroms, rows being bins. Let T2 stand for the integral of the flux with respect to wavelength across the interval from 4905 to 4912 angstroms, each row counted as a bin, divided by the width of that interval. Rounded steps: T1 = 8.66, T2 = 9.50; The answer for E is 9.08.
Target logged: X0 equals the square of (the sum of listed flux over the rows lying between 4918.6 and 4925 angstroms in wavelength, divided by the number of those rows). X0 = 87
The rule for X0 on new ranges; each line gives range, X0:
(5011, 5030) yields 60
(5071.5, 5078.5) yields 68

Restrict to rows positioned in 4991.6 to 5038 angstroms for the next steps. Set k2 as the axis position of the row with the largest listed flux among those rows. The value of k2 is 5031.40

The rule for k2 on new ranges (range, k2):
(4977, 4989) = 4988.72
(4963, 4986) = 4973.80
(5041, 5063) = 5058.12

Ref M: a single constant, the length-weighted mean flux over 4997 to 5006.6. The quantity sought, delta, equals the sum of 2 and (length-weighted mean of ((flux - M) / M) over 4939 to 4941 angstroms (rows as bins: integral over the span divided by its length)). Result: 2.26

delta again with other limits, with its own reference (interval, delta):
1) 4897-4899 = 2.12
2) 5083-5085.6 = 2.02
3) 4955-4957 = 1.99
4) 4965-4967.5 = 1.97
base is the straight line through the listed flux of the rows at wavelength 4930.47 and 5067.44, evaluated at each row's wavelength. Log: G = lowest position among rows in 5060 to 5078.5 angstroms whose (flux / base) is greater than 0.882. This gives 5060.45 angstroms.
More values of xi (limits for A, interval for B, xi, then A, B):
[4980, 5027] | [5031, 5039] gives 16.6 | 8.258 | 8.384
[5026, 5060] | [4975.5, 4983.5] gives 16.7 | 8.524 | 8.218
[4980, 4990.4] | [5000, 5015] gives 16.1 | 8.258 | 7.808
